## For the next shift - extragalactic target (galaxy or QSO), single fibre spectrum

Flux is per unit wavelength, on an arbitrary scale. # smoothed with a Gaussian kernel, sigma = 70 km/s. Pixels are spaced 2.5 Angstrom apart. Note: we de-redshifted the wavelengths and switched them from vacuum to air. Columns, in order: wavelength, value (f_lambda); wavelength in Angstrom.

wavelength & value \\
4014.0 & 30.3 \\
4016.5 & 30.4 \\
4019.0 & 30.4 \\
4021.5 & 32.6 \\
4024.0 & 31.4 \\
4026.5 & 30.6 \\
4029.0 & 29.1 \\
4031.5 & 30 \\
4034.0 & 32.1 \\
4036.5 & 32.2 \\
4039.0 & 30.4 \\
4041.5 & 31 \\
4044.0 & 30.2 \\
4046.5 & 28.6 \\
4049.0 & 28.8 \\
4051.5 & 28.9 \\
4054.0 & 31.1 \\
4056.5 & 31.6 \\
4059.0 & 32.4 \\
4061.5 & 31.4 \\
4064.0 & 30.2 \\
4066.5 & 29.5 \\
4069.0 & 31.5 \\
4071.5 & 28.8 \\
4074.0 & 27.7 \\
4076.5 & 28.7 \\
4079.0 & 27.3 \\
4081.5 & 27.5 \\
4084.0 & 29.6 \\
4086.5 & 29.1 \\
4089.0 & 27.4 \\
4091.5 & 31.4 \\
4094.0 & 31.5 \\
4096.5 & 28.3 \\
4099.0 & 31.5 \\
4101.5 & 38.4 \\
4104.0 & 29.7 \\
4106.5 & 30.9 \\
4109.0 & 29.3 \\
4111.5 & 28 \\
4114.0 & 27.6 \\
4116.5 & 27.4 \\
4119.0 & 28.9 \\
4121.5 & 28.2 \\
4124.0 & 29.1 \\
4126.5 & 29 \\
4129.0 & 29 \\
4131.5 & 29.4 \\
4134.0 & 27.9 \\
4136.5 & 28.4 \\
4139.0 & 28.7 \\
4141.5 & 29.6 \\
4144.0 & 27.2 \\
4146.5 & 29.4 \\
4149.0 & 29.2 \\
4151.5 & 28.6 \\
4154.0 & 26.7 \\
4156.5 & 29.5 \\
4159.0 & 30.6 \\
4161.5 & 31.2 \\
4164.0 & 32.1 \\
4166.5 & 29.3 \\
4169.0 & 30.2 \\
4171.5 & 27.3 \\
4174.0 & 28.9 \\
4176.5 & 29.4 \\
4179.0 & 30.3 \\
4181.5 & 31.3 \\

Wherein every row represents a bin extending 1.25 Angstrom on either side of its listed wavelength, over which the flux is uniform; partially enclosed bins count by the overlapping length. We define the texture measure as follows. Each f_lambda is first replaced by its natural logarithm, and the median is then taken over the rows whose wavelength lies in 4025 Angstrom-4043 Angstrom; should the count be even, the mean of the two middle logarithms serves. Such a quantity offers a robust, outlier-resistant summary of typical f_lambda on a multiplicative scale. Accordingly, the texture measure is 3.421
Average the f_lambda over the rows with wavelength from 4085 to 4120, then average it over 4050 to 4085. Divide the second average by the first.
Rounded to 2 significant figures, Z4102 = 0.99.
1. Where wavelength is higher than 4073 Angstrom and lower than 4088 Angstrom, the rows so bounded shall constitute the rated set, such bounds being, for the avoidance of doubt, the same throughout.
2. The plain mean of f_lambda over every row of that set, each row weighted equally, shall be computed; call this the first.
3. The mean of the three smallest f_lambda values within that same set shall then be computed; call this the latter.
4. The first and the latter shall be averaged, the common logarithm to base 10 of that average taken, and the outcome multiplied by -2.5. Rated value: -3.61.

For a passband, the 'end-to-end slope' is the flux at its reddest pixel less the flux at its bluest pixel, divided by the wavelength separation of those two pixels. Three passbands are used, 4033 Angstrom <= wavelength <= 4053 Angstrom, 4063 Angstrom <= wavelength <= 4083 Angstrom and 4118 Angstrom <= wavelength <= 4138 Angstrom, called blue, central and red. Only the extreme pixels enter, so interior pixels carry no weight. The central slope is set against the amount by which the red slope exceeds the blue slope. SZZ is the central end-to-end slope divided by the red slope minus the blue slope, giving -1.0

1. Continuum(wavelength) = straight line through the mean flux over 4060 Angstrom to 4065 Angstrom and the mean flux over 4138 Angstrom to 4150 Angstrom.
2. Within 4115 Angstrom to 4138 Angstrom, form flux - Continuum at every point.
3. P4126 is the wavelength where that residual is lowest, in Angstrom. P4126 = 4116.5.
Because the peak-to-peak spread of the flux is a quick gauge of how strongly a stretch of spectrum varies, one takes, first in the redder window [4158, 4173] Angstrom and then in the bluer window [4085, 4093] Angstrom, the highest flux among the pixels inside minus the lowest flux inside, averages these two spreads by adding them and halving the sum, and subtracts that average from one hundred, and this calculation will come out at 95.6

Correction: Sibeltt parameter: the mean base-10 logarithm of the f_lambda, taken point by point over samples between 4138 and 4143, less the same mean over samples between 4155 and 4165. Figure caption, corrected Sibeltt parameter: -0.024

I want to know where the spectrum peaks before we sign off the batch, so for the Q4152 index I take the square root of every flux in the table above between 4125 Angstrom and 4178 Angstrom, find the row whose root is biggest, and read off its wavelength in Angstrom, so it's 4164.0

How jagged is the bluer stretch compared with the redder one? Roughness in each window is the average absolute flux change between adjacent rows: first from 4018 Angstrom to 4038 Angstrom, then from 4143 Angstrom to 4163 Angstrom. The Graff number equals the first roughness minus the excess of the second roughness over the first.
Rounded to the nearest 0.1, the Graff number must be 1.2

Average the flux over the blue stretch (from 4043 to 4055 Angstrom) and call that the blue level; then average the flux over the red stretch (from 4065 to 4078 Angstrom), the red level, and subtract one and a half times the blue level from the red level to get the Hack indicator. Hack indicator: -15.0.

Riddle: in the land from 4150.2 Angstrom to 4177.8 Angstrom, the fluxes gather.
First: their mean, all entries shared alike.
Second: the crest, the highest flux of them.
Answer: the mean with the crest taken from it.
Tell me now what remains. -2.7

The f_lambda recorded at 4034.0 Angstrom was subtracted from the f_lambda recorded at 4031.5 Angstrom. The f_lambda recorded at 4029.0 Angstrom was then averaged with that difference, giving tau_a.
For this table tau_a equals 13.5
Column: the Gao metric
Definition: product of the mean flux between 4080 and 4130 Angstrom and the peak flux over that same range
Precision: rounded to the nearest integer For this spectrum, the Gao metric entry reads 1136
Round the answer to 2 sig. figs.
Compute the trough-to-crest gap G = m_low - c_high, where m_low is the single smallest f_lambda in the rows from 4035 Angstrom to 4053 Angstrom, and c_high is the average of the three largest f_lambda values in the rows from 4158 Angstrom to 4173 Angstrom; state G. -2.7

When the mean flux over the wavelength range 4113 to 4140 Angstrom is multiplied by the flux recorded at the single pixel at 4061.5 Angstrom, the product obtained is 895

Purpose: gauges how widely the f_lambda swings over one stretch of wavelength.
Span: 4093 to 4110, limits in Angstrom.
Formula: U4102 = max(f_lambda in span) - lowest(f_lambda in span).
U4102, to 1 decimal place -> 10.1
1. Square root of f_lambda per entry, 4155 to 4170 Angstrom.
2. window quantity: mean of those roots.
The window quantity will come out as 5.52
